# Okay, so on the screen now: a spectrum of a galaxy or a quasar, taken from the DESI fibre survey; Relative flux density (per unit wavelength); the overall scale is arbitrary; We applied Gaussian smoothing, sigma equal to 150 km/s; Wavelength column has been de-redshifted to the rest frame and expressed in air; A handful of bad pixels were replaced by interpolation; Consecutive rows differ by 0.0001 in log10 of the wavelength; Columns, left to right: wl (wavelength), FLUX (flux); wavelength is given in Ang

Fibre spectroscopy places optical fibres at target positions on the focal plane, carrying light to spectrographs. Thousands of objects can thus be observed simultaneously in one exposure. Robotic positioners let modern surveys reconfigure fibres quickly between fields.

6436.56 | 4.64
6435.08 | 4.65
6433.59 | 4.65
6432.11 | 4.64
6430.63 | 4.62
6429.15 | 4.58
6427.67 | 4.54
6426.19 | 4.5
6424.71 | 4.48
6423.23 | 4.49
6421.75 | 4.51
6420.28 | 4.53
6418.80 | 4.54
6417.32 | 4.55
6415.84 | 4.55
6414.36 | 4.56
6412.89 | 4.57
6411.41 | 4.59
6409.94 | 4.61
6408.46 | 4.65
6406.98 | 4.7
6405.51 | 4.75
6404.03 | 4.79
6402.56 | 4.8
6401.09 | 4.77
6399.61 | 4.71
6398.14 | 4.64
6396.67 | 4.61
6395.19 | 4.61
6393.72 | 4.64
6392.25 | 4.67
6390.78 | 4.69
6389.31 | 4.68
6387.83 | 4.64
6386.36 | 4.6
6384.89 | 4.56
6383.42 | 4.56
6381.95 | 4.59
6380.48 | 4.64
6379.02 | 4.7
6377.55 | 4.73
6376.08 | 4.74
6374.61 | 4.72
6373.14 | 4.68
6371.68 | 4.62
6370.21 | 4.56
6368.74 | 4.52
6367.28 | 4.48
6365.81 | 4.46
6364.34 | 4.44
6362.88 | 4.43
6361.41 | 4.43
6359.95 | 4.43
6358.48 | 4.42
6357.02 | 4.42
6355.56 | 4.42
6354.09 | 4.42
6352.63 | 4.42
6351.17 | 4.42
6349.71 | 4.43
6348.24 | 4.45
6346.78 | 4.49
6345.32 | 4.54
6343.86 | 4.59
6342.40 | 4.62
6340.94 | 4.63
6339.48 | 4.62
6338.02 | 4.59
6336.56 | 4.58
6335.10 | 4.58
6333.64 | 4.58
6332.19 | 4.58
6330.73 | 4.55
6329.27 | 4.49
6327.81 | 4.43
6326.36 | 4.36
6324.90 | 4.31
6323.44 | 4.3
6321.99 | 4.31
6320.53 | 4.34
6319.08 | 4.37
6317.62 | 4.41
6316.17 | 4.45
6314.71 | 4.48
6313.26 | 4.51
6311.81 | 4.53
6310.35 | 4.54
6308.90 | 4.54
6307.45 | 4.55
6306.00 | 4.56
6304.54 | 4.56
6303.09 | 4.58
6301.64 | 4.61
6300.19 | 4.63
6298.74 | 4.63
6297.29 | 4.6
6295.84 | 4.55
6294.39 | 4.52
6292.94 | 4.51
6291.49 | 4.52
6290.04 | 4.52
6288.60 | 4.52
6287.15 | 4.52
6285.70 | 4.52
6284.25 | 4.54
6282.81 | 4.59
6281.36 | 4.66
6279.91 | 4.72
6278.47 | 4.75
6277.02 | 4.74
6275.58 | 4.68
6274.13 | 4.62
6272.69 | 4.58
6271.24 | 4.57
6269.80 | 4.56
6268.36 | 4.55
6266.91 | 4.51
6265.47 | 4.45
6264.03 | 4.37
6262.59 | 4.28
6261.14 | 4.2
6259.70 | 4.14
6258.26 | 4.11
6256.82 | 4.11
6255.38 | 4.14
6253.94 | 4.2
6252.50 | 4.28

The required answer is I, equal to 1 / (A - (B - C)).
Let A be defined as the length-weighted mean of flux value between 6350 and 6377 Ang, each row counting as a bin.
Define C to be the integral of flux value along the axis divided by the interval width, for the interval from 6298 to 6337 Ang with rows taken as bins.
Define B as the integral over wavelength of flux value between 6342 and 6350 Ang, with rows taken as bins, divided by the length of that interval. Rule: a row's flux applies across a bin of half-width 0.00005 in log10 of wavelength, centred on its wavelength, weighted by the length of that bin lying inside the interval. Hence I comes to 0.2233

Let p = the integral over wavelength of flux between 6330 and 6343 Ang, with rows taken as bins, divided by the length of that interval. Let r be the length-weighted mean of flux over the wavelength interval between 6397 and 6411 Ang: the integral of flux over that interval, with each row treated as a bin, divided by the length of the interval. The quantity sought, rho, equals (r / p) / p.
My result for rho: 0.223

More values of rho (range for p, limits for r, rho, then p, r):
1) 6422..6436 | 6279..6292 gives 0.219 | 4.57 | 4.57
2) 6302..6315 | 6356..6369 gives 0.215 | 4.54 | 4.45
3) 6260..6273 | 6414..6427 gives 0.230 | 4.44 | 4.52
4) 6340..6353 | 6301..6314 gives 0.223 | 4.51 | 4.55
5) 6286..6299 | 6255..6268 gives 0.207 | 4.54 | 4.27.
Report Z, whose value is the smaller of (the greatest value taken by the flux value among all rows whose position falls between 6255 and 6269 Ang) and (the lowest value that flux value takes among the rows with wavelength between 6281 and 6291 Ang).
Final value 4.52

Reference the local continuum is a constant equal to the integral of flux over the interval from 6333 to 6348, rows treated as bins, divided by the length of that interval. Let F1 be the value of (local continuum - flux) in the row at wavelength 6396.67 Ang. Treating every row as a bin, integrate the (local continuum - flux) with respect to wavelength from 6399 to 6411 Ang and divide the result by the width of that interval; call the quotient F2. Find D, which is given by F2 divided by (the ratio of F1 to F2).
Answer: -0.62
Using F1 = -0.03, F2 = -0.14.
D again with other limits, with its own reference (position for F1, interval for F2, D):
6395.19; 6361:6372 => -0.24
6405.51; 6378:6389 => -0.01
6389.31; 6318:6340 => -0.13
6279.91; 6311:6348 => -0.06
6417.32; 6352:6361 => 0.87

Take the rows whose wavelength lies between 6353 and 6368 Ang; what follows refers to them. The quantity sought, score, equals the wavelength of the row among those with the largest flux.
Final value 6367.28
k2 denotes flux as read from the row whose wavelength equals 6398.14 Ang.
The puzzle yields 4.64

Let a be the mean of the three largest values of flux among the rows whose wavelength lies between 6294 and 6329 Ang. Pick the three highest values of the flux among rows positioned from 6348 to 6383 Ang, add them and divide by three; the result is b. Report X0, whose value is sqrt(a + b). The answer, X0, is 3.058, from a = 4.62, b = 4.73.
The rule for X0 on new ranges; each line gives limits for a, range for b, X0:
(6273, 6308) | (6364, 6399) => 3.077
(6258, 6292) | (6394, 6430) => 3.086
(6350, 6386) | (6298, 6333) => 3.058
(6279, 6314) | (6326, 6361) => 3.048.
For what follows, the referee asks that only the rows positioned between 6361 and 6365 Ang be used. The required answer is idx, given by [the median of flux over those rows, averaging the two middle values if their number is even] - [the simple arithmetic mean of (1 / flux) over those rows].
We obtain 4.20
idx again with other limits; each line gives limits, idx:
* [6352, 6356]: 4.19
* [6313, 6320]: 4.22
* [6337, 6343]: 4.40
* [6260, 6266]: 4.09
